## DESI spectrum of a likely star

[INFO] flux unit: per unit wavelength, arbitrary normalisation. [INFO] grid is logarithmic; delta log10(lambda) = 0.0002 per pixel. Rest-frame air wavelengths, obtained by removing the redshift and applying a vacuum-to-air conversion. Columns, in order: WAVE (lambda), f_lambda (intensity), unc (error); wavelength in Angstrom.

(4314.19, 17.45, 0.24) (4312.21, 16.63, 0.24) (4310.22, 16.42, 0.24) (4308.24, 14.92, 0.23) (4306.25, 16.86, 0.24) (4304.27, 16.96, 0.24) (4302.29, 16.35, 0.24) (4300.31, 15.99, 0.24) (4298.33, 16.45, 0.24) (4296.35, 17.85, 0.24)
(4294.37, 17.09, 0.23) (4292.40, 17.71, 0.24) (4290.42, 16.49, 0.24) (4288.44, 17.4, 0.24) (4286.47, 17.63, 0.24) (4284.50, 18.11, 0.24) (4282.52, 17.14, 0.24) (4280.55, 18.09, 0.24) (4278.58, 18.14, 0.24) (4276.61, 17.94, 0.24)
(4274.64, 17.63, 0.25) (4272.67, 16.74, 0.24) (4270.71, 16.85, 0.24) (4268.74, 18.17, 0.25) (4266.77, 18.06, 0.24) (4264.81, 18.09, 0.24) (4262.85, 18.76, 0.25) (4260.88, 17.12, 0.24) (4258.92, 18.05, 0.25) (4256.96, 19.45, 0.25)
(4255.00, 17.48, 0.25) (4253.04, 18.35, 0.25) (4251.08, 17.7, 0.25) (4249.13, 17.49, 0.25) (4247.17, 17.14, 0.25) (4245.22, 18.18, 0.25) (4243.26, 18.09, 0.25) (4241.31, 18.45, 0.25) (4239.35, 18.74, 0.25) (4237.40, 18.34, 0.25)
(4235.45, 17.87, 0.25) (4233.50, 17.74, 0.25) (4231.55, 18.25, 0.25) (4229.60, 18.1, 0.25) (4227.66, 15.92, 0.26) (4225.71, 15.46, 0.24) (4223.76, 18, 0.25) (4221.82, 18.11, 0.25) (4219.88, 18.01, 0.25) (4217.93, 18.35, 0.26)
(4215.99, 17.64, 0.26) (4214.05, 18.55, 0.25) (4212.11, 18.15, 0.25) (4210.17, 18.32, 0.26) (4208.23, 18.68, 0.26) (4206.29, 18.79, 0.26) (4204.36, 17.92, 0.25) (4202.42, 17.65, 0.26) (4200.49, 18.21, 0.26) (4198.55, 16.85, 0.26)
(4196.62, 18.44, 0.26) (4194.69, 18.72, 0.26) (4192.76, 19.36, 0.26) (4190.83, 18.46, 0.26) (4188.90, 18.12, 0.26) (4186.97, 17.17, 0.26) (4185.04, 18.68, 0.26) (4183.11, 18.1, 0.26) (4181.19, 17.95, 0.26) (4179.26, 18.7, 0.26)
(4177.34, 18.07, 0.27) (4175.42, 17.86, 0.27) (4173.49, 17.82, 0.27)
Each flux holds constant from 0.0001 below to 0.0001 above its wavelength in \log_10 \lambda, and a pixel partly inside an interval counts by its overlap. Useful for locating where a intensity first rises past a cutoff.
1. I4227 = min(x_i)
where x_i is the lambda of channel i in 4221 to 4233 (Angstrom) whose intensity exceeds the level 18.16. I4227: 4231.55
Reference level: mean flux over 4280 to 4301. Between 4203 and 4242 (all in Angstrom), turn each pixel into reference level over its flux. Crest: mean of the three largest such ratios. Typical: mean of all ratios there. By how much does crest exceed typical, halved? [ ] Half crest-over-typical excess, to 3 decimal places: 0.048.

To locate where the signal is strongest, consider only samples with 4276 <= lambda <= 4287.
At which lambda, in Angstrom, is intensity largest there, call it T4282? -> 4278.58 Angstrom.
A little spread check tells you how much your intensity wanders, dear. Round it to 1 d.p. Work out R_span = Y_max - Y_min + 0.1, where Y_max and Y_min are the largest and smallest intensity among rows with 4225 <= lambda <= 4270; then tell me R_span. 4.1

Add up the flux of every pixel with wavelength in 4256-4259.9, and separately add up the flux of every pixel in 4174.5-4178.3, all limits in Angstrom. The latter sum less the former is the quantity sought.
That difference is -2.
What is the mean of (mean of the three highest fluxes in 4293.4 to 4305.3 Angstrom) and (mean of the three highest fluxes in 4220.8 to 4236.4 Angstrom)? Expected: 17.7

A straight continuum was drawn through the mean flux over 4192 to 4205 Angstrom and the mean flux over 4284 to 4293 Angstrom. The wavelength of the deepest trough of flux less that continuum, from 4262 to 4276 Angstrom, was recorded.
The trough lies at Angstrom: 4272.67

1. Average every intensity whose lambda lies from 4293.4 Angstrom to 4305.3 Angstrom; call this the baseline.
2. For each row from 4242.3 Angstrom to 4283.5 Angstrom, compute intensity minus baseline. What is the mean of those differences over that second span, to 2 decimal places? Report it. 1.06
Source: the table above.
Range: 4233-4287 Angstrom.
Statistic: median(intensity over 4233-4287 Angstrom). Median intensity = 18.1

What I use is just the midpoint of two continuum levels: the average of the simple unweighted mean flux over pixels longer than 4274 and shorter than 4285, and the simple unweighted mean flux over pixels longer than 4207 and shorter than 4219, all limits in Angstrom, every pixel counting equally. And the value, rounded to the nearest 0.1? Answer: 18.1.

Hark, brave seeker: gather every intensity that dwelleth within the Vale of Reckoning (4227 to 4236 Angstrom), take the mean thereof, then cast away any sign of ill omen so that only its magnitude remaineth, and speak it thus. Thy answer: 17.6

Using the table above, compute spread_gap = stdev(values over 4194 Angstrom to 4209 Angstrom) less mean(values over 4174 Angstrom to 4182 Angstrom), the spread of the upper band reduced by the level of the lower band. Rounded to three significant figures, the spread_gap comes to -17.5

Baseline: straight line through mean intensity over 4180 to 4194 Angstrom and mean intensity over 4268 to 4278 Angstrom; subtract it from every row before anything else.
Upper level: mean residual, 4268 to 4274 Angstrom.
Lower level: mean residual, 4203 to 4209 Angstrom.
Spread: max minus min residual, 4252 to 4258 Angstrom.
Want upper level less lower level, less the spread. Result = -2.6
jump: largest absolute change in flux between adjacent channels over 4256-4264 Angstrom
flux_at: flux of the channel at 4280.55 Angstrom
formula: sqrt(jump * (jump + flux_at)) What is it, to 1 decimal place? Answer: 5.7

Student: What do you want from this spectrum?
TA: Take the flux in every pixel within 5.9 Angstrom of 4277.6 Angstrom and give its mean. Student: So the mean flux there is 17.6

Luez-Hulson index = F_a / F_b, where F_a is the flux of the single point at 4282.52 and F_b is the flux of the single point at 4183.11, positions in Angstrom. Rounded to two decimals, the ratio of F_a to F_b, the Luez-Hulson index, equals 0.95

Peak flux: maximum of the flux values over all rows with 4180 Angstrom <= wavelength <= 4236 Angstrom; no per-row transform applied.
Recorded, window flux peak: 19.36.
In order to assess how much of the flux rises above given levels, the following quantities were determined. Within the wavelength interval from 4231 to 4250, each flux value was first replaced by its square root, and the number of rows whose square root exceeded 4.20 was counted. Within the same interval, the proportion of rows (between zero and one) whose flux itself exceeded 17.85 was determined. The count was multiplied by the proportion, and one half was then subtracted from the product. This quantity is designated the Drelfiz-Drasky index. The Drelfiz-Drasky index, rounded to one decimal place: 5.1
